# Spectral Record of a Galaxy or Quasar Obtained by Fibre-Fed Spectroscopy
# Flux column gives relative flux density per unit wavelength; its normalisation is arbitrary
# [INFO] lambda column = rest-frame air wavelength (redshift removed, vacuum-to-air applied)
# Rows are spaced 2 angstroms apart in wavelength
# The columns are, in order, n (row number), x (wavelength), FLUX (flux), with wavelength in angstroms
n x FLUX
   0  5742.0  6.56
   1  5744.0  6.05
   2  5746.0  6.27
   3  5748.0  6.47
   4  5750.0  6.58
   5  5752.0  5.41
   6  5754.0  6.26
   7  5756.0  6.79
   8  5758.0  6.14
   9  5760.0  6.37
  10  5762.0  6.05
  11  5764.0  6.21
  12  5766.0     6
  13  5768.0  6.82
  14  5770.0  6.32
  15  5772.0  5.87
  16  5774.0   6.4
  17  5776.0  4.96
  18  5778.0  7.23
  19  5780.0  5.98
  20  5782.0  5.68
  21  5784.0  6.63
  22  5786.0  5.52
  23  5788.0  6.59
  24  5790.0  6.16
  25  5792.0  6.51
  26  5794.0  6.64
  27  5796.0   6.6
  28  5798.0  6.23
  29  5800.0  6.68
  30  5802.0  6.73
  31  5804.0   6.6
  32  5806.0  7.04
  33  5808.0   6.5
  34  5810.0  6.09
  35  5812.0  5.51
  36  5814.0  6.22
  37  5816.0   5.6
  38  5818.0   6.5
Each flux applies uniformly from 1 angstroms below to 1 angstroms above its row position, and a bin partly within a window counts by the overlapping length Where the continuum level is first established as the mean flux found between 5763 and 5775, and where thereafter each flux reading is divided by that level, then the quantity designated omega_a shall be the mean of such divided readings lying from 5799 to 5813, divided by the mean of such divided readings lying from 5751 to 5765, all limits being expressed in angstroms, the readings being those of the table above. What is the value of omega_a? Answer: 1.04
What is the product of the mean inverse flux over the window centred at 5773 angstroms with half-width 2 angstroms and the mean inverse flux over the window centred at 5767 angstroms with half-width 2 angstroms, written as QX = 0.0256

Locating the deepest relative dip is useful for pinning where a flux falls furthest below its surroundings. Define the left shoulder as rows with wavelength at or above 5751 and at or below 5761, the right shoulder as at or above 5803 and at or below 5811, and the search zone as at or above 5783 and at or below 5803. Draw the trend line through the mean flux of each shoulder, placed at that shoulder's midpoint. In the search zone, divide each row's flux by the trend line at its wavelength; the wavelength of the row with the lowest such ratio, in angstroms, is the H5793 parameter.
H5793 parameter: 5786.0 angstroms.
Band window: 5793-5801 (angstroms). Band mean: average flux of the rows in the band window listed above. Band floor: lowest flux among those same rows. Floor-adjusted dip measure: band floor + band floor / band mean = 7.2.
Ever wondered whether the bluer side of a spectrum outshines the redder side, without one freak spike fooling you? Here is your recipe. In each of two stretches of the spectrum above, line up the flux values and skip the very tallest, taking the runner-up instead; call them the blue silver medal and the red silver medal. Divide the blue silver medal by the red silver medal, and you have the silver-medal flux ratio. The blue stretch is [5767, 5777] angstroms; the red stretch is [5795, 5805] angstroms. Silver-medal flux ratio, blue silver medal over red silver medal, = 0.96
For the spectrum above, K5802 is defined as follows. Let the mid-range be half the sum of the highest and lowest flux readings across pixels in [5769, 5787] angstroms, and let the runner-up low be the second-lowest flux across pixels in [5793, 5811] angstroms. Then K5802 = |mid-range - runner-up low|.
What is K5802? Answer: 0.1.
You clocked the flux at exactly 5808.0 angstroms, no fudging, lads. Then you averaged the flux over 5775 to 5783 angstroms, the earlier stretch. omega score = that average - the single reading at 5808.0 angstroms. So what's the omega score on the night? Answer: -0.54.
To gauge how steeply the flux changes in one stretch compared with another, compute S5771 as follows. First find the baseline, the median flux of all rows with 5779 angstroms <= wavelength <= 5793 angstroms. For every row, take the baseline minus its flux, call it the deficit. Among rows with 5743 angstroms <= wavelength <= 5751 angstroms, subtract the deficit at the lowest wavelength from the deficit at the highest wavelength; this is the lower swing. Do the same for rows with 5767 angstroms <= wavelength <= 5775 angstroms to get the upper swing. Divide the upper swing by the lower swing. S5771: -0.79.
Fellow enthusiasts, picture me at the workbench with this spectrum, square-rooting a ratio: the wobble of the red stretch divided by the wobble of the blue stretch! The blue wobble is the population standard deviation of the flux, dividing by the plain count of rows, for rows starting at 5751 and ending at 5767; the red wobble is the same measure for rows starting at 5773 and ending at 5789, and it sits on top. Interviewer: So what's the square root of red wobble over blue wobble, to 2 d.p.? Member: 1.37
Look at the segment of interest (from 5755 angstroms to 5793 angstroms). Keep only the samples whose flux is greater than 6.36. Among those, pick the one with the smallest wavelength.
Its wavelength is 5756.0 angstroms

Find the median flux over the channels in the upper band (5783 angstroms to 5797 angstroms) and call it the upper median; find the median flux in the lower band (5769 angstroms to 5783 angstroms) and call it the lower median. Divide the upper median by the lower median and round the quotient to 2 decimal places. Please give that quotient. 1.10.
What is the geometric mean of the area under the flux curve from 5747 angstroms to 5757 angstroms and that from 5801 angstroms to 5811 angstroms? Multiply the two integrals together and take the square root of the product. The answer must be 64.5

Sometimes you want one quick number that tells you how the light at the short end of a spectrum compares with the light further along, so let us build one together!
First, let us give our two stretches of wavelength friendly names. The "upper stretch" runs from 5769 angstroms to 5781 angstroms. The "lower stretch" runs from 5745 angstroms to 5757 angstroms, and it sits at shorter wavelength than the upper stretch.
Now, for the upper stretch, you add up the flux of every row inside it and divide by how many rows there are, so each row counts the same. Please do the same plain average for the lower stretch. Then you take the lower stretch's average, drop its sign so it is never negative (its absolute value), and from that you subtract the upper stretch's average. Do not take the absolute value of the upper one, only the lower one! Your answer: 0.17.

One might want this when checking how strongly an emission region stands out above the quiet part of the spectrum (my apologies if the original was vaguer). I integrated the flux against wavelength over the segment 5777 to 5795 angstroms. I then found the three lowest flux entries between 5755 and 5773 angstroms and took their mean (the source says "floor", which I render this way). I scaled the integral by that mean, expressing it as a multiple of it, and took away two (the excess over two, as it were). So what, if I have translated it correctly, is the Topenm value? 17.1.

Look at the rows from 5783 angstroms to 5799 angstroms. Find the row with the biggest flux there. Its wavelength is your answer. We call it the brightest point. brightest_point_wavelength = 5794.0 angstroms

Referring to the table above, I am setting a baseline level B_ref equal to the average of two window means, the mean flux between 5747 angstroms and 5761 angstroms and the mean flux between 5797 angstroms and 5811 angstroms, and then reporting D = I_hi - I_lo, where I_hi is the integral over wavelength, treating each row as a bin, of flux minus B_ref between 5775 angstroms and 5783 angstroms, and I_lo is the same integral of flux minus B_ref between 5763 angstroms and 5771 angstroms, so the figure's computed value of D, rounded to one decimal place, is -3.0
